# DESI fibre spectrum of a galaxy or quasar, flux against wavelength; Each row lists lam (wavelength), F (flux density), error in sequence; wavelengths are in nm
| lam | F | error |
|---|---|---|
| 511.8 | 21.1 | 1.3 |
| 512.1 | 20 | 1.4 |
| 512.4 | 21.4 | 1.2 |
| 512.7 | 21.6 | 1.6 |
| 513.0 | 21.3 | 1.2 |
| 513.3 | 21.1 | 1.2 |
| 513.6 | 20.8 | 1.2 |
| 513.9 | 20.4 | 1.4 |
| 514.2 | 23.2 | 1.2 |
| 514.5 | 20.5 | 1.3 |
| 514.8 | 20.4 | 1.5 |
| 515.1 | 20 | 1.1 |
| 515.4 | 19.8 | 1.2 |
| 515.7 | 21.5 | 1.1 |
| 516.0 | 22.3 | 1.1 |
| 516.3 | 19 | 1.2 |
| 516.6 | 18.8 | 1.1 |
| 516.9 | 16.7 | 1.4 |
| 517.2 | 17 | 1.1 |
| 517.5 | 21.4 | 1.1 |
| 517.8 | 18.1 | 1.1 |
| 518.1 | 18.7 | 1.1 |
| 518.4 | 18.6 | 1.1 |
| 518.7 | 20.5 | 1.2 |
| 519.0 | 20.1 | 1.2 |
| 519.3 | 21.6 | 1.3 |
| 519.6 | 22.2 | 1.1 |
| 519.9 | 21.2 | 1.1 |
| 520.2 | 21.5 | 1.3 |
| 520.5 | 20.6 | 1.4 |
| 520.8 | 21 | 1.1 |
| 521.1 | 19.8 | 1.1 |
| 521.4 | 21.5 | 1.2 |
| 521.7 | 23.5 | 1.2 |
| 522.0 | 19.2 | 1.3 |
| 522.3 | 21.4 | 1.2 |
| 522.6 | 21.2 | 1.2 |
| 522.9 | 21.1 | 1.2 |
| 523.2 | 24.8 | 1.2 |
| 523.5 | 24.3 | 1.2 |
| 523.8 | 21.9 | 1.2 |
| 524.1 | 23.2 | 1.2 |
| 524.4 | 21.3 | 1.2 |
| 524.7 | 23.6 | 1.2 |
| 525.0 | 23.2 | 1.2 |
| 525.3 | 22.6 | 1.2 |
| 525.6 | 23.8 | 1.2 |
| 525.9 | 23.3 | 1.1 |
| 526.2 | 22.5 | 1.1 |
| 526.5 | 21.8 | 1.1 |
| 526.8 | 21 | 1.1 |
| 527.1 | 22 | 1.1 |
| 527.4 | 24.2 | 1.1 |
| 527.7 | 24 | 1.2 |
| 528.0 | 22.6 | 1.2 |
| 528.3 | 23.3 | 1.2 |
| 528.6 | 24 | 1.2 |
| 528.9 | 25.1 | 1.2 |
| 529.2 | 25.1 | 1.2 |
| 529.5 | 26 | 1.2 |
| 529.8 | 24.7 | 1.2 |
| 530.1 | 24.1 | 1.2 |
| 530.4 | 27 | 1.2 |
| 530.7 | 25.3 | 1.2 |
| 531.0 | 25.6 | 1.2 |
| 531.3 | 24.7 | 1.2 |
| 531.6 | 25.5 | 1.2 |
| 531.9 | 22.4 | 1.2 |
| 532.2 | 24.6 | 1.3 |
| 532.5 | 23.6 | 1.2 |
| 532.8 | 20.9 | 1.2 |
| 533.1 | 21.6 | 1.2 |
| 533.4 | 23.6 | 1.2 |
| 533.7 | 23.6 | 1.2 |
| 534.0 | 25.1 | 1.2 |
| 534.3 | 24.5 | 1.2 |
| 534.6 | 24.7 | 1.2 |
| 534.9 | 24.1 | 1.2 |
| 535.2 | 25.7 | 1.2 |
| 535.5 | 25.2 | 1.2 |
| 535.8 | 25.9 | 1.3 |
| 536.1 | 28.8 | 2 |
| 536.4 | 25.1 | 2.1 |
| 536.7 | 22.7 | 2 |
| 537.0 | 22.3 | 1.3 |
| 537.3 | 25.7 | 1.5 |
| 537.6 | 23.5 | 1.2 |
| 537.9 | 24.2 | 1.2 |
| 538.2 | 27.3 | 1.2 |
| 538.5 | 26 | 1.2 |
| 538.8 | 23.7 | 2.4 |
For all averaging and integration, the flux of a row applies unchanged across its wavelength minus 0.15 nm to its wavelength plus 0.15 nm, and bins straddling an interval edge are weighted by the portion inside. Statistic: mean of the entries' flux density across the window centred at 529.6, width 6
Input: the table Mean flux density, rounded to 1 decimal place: 24.2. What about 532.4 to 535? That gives 23.5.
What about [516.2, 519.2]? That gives 18.9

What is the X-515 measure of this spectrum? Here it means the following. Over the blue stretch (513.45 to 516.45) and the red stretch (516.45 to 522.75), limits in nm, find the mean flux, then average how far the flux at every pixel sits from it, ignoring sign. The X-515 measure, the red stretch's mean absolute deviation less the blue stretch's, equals 0.5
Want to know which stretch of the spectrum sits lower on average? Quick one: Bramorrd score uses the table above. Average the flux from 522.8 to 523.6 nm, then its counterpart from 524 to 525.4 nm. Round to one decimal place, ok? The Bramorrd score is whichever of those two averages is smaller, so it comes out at 22.8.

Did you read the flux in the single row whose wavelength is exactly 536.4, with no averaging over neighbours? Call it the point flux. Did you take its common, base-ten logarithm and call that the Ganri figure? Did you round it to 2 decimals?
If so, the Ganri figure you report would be 1.40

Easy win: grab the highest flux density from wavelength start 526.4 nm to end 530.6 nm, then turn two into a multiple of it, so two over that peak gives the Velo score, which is 0.074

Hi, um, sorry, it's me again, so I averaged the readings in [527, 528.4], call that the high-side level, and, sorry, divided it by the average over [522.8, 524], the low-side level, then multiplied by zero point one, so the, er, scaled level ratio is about 0.101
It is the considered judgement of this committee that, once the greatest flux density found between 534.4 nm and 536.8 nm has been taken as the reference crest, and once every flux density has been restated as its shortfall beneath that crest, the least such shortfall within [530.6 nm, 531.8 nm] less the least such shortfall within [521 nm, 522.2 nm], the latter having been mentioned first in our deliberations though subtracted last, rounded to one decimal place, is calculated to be -2.1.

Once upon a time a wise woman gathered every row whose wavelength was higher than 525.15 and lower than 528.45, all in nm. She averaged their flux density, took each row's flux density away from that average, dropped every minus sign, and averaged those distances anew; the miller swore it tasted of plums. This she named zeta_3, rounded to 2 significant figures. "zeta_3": 0.81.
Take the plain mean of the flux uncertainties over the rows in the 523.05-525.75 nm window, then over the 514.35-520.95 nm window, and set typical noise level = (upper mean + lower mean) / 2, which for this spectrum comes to 1.195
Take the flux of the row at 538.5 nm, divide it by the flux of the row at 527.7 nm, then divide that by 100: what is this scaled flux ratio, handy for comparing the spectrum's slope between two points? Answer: 0.0108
